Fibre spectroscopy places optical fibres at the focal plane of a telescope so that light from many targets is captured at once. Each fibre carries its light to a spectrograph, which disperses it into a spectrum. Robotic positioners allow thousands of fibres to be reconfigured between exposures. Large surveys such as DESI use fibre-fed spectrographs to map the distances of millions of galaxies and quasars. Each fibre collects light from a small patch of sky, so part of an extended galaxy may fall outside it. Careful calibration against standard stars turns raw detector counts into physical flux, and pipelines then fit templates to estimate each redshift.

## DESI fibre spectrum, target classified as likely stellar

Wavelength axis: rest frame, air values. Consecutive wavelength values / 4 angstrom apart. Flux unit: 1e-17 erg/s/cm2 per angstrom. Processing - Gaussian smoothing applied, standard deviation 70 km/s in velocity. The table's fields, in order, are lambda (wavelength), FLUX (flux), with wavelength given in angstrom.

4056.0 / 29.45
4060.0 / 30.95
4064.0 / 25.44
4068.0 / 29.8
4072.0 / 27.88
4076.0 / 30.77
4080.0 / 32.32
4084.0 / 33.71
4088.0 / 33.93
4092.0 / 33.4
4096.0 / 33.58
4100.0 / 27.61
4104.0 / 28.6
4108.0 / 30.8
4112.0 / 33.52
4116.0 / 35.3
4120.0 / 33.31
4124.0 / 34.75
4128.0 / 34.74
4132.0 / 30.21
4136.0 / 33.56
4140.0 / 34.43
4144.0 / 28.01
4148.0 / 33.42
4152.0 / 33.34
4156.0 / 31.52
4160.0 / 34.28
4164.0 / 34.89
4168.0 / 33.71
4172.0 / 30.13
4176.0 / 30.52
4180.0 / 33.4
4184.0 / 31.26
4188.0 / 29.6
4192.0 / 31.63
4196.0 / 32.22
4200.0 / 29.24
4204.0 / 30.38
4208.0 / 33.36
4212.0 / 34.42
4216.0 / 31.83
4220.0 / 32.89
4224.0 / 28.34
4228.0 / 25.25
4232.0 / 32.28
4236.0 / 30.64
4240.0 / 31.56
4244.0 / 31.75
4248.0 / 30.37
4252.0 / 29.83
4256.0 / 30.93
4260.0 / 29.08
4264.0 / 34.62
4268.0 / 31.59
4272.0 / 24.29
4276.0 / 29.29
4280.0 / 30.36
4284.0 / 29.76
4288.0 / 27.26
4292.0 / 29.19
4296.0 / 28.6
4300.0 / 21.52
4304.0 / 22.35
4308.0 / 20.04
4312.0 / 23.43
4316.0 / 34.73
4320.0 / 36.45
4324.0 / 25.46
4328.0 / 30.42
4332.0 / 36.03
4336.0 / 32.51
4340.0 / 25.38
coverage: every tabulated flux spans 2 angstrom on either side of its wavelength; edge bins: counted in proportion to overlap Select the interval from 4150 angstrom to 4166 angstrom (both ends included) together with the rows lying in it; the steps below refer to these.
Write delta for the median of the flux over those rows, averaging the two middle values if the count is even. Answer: 33.8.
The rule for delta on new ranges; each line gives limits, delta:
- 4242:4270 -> 30.9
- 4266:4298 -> 29.2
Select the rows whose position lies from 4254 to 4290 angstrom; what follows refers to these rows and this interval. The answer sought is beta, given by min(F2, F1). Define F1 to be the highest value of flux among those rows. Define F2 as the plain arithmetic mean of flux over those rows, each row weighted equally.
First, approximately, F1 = 34.62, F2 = 29.7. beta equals 29.7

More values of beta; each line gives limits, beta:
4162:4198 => 31.9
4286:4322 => 27.1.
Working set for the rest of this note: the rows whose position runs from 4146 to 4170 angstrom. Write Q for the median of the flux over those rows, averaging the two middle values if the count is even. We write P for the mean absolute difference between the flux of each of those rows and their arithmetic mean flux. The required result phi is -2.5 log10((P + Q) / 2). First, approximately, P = 0.8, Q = 33.6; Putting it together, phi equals -3.09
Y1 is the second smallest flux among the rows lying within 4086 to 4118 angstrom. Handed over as 28.6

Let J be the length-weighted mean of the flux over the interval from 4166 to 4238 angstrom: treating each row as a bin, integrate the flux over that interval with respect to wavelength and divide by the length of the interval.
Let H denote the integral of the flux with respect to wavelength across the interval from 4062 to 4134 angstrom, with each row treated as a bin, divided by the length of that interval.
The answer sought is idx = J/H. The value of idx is 0.98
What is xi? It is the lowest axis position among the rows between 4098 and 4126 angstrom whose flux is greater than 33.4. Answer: 4112.0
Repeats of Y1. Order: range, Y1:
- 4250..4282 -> 29.08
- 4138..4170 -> 31.52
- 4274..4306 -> 22.35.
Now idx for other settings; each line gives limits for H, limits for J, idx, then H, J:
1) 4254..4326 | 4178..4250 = 1.10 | 28.3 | 31.1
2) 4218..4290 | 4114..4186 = 1.09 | 30.0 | 32.8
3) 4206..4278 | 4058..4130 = 1.03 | 30.7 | 31.7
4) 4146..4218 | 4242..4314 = 0.87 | 32.2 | 28.0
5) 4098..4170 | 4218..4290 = 0.92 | 32.6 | 30.0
